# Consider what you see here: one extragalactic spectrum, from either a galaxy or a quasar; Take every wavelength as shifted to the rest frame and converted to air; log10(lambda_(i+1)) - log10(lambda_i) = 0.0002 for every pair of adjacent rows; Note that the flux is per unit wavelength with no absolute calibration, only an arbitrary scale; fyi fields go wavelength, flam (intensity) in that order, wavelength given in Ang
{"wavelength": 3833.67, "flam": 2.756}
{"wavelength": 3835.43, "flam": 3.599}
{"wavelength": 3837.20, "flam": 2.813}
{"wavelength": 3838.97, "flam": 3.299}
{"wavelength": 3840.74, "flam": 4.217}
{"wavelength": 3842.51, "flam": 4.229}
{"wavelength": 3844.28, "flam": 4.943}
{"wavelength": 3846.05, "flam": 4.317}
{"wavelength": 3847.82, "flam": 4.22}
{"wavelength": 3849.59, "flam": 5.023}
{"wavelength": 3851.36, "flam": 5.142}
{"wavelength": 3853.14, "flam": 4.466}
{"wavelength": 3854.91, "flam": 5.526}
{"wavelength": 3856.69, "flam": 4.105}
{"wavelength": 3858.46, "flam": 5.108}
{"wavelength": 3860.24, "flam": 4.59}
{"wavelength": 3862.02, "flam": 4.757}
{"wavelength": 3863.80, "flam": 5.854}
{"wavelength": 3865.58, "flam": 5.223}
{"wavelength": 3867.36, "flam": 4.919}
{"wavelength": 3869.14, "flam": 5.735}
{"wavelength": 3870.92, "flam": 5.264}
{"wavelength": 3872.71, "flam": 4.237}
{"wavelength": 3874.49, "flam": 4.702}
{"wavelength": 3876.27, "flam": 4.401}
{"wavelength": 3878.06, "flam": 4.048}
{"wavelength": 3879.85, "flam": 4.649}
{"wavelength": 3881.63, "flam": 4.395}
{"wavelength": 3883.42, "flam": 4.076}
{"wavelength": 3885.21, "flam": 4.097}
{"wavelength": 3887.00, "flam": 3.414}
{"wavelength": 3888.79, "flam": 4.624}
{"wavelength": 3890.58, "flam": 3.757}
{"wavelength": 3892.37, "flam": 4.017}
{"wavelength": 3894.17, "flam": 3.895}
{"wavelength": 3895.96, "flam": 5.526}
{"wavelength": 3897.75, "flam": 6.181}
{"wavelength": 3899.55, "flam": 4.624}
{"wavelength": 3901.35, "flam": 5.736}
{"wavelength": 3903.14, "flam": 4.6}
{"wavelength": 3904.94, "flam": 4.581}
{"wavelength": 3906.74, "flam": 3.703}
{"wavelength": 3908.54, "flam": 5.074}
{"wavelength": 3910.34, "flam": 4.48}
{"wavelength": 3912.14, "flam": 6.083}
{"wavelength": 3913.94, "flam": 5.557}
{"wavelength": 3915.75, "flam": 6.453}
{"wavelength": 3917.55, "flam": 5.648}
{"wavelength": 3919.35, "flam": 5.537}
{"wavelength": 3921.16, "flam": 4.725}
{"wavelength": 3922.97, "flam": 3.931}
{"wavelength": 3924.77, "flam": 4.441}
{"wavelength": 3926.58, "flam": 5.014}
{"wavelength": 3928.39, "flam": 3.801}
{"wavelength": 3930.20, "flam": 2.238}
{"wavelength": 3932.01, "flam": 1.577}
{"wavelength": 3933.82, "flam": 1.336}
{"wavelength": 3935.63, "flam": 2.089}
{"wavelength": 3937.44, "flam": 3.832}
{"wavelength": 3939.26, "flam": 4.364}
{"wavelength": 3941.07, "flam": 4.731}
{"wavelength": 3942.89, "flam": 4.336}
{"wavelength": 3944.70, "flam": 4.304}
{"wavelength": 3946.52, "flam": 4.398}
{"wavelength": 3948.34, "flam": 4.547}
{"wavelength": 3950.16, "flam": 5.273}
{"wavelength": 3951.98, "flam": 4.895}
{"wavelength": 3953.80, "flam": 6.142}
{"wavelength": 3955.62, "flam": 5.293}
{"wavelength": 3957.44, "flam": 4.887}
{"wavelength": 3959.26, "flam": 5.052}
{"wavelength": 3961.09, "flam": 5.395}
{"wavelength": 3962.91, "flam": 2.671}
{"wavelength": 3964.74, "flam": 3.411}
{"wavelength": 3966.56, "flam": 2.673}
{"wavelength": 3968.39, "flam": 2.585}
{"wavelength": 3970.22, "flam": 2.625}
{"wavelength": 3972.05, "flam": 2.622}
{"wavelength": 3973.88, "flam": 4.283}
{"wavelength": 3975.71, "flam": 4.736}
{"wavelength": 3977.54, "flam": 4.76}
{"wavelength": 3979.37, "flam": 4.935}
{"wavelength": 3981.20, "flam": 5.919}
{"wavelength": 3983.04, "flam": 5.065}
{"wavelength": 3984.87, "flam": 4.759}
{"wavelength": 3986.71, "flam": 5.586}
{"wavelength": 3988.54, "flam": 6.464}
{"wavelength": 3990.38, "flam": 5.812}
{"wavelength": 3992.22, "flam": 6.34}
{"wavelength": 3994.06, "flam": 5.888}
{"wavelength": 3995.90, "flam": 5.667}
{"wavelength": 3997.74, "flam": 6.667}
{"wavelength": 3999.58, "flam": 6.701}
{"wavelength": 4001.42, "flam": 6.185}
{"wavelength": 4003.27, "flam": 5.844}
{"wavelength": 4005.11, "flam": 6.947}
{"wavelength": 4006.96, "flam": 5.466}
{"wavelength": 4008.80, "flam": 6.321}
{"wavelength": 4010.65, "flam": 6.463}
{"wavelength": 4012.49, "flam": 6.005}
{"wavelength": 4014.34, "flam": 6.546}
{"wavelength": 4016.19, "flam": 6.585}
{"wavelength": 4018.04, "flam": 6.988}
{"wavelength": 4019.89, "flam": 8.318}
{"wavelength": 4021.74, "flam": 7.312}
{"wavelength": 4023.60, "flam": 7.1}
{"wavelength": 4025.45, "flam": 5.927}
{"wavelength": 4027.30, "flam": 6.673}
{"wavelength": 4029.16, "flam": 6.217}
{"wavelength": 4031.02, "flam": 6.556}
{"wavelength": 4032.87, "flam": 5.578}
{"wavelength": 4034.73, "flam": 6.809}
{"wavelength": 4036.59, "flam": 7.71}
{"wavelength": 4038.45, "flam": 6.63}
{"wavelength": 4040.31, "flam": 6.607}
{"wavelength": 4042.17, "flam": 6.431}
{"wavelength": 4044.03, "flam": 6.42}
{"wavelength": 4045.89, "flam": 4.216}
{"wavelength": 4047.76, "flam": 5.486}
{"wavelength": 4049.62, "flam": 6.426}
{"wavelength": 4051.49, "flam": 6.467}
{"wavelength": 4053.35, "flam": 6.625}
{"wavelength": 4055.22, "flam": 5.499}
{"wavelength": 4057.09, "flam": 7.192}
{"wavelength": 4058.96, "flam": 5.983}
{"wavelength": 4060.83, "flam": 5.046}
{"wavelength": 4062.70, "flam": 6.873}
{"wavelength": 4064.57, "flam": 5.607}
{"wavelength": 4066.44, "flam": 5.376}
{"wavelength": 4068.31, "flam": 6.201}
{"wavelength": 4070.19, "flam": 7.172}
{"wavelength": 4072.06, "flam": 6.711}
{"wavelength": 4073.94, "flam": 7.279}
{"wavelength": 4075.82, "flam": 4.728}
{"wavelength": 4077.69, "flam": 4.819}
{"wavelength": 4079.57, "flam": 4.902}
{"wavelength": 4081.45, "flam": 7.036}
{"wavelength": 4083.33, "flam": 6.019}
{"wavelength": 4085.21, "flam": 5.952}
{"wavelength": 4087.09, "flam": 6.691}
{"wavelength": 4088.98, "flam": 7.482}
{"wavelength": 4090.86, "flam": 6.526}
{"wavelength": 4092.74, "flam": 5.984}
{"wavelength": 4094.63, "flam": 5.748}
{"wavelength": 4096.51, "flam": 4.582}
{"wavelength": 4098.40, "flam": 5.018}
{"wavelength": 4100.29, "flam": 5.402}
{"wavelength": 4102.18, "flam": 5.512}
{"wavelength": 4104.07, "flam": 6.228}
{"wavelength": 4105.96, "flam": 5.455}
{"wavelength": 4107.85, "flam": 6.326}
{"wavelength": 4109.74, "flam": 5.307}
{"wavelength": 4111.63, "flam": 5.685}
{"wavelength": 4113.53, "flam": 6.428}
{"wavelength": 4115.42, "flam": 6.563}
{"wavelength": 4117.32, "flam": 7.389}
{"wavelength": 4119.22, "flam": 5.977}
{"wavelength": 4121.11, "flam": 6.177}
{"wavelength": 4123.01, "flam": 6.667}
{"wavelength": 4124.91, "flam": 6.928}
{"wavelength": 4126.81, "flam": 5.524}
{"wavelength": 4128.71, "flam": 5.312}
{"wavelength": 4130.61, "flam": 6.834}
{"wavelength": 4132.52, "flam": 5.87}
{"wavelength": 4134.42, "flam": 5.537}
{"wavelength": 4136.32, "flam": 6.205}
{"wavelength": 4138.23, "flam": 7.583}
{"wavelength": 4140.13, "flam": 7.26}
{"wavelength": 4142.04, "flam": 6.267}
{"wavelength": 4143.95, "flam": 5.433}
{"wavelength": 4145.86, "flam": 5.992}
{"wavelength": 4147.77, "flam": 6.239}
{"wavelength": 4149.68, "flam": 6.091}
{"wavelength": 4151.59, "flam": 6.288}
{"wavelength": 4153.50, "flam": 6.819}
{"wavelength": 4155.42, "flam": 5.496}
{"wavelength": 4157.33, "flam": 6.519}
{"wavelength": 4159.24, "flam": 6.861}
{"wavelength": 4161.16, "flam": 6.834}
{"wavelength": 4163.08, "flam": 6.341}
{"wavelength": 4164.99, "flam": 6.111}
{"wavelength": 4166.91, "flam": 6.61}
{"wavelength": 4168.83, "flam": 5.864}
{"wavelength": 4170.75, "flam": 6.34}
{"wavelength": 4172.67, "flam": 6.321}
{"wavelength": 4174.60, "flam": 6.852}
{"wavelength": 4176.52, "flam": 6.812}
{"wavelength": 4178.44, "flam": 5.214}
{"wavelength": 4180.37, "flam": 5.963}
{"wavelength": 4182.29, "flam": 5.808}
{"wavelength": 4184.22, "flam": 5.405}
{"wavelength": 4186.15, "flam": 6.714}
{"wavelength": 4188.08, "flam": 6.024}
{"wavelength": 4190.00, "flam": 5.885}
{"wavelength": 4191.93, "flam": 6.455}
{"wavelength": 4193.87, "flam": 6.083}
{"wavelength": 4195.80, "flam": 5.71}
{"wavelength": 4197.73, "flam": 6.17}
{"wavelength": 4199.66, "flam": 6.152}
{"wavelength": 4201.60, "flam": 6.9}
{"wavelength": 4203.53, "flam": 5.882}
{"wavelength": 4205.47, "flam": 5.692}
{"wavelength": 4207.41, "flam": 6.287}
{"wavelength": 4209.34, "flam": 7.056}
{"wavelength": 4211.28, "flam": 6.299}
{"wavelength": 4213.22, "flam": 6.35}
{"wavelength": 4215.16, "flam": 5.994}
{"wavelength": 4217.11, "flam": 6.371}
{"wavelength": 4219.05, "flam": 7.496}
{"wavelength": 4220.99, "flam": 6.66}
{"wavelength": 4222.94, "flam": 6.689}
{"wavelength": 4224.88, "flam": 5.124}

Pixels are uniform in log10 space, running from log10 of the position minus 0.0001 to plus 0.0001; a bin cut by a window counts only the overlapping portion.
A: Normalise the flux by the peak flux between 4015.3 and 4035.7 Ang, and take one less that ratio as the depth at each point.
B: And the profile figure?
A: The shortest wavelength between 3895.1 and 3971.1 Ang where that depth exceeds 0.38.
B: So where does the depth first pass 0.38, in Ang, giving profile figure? 3899.55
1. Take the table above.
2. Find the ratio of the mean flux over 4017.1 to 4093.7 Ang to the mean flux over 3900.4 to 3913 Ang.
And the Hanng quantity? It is 1.29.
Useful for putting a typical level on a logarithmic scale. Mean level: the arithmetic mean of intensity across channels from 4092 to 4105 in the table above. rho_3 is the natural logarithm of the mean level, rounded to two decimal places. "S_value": 1.70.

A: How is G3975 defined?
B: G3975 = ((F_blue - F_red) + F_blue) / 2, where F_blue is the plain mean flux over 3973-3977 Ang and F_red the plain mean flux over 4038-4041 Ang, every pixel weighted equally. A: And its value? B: 1.2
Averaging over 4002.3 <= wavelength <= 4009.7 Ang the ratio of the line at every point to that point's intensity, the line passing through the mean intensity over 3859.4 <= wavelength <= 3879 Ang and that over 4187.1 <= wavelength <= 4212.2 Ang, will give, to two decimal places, 0.89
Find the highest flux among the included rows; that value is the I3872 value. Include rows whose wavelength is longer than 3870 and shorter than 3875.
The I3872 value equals 5.264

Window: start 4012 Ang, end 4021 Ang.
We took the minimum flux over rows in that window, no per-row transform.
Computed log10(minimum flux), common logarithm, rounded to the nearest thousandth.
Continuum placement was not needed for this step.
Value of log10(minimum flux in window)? 0.779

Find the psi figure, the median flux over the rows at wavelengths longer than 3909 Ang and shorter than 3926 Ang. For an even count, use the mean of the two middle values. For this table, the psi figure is 5.5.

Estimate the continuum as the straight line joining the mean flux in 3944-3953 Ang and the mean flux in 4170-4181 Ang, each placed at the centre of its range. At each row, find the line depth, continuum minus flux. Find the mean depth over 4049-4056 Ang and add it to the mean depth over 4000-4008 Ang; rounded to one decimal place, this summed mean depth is -1.9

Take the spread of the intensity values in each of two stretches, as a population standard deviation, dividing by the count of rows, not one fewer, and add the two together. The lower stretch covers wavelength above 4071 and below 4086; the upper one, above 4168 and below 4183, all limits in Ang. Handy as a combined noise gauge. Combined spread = 1.5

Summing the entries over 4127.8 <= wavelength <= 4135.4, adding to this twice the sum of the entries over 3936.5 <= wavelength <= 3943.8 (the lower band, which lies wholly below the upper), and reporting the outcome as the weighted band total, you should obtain 58.1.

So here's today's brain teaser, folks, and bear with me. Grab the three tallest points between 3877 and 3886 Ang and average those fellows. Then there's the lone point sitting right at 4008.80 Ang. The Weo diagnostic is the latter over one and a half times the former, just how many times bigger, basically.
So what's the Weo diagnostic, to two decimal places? 0.96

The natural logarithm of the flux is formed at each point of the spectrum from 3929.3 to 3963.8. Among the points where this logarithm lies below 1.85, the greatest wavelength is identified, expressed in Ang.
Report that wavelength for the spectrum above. 3962.91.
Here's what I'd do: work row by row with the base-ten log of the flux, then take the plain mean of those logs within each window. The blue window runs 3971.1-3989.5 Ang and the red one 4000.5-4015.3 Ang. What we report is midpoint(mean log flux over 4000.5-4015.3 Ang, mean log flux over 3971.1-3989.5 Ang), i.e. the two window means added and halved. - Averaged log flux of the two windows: 0.737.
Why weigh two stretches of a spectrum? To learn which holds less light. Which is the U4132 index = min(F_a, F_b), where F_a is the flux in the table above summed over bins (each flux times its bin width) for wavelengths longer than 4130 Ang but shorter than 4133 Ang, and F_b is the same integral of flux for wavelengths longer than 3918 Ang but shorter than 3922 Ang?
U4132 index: 19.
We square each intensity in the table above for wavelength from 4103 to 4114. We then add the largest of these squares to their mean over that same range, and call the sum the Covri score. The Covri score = 76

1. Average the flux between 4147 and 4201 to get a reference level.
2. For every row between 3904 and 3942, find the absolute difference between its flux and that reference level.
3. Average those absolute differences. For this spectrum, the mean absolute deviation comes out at 2.0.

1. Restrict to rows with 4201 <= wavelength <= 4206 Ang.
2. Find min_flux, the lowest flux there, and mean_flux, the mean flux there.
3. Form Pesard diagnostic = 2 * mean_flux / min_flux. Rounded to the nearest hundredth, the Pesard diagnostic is 2.16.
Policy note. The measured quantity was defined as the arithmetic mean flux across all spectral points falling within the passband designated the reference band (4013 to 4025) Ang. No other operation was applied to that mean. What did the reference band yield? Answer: 7.1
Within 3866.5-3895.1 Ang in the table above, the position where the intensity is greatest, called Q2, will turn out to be 3869.14 Ang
